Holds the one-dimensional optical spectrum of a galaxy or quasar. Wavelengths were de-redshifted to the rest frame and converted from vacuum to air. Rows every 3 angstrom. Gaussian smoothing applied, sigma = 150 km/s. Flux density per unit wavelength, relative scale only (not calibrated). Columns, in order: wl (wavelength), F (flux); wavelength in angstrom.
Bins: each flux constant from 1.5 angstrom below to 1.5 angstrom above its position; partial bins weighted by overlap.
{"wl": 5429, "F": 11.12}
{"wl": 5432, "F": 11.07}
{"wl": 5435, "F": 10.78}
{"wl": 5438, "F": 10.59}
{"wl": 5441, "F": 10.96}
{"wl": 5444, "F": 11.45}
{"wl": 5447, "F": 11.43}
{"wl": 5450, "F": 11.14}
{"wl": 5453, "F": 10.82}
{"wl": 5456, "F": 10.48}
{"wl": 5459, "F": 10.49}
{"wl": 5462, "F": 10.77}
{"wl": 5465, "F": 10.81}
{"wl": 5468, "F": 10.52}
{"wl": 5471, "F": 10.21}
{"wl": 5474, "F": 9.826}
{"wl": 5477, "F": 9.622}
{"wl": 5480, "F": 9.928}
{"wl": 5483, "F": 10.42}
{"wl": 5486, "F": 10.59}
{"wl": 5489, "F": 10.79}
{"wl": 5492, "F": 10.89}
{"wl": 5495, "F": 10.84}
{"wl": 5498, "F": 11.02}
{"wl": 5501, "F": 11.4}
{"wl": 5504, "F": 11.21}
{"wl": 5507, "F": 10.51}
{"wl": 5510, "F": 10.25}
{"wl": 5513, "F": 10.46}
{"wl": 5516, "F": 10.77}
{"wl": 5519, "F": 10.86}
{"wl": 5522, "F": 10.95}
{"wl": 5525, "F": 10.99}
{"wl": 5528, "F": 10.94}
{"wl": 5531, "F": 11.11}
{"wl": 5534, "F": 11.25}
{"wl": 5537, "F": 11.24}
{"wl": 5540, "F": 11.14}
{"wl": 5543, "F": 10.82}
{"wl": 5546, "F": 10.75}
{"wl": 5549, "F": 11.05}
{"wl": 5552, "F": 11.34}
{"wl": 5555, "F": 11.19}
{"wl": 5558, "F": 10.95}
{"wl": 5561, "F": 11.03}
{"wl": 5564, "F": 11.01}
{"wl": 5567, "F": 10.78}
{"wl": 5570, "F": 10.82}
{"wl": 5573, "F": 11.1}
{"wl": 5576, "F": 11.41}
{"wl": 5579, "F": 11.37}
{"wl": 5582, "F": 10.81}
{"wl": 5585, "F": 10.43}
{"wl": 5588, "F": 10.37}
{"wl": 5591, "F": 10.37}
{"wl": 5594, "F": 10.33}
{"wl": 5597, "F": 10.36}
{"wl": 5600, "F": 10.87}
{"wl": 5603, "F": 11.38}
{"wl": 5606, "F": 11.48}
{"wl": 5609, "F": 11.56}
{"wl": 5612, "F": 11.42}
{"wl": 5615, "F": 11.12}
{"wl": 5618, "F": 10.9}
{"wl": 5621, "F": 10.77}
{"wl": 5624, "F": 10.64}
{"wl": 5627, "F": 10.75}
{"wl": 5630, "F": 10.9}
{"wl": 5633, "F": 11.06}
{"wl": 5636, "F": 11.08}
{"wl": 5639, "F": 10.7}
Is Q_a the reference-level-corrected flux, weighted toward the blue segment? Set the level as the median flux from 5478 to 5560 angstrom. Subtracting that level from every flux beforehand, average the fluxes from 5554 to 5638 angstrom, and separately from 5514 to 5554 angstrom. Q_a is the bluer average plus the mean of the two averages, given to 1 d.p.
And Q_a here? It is 0.1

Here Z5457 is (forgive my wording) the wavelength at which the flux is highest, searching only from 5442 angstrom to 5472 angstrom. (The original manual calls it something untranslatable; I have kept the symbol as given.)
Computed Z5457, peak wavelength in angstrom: 5444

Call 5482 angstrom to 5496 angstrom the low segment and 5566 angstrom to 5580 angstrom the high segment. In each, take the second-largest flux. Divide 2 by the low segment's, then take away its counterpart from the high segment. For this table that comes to -11.2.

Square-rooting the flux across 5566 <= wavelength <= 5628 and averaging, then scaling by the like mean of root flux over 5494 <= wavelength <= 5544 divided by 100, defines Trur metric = 0.109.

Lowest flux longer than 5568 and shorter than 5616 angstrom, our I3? 10.33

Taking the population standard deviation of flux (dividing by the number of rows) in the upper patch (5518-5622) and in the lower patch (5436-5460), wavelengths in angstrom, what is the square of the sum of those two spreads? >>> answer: 0.49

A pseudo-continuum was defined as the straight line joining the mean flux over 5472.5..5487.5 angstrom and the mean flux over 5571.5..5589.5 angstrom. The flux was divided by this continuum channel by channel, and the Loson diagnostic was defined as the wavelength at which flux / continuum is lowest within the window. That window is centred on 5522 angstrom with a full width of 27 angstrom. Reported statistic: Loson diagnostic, 5510 angstrom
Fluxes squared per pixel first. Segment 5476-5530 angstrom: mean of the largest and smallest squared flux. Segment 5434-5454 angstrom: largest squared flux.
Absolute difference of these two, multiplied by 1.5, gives 29.7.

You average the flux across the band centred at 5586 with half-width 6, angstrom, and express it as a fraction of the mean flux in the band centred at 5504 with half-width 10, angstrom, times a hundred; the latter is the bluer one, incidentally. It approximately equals 97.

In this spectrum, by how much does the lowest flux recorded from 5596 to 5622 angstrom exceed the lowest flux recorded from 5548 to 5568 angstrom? -0.4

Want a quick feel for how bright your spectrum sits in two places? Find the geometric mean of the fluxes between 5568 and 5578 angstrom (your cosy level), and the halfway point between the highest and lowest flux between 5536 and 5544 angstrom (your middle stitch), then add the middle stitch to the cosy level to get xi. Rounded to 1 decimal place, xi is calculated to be 22.1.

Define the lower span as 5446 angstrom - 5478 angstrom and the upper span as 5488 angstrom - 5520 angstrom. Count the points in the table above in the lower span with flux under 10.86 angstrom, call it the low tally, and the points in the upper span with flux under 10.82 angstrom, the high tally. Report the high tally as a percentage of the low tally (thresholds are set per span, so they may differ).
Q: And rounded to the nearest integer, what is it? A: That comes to 56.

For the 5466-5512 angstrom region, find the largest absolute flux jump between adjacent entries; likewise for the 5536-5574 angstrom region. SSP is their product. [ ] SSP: 0.22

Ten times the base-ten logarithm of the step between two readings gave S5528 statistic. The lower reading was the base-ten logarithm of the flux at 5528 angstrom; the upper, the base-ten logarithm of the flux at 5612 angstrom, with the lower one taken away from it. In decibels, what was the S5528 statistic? -17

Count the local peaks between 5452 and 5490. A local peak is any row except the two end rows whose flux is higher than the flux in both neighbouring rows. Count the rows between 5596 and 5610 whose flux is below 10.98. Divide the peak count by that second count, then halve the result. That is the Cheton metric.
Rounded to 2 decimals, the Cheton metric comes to 0.25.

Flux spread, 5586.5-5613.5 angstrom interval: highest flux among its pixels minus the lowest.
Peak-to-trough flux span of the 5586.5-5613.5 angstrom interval 1.2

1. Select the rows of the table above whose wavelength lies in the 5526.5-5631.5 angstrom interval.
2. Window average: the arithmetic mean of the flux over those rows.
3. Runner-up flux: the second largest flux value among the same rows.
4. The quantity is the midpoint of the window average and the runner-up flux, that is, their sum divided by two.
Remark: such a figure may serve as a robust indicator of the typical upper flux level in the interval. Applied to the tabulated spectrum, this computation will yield 11.2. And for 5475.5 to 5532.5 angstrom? 11.0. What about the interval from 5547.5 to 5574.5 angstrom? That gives 11.1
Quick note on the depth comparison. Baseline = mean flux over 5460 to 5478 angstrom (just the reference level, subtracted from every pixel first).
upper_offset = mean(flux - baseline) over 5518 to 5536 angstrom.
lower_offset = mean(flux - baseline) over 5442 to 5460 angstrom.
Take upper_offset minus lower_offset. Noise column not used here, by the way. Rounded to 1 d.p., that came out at 0.0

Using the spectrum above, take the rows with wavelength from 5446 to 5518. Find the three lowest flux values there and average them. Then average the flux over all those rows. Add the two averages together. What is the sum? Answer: 20.4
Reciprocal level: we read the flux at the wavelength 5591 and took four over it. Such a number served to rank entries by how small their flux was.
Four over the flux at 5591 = 0.386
